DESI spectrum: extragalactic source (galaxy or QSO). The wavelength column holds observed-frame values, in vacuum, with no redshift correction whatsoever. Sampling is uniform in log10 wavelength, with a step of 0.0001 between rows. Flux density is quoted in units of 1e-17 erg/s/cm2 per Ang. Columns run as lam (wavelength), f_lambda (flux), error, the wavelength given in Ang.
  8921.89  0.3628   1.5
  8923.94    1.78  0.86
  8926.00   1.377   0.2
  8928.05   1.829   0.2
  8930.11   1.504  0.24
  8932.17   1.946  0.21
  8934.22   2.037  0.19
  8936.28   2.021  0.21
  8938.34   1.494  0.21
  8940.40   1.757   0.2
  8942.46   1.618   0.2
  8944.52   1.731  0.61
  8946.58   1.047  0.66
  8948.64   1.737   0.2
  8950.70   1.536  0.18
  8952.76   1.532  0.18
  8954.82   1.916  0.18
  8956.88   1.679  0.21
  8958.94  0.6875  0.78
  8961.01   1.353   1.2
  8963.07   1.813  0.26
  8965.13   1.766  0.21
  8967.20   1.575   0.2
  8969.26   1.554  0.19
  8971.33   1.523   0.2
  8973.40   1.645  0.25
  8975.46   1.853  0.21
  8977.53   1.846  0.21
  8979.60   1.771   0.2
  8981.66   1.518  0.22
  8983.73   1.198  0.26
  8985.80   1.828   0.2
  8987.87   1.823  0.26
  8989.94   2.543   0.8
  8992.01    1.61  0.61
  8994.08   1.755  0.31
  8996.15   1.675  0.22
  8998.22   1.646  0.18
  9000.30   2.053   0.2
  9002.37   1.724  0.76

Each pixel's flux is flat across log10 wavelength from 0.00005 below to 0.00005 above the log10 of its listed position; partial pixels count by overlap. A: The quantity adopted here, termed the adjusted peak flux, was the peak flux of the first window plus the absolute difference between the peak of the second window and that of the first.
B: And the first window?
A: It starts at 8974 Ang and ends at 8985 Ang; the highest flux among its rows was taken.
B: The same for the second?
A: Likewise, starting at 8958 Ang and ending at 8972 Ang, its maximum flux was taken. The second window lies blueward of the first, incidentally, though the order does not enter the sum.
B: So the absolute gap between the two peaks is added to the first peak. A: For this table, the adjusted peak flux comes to 1.89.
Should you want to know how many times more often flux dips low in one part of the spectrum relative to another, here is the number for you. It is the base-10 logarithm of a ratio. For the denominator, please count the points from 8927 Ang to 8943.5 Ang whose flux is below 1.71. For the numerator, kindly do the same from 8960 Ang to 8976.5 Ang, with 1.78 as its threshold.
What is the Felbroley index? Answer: 0.30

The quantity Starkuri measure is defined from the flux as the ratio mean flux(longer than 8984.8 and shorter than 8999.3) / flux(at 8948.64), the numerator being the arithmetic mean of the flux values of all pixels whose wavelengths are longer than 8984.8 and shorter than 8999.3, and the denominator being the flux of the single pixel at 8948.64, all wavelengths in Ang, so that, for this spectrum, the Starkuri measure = 1.1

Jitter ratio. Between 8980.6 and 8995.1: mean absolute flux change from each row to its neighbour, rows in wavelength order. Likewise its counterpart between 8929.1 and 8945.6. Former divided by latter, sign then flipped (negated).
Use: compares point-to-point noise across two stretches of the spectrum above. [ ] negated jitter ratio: -2.0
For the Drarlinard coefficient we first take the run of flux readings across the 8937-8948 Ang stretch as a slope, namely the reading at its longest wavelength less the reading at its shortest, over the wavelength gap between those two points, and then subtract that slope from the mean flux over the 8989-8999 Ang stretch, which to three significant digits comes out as 1.90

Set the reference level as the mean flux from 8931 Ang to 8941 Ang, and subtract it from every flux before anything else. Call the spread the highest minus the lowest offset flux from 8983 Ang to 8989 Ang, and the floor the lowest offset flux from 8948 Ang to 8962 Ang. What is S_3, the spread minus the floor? 1.8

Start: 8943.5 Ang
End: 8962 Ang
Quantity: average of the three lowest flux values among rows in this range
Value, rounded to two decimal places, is 1.03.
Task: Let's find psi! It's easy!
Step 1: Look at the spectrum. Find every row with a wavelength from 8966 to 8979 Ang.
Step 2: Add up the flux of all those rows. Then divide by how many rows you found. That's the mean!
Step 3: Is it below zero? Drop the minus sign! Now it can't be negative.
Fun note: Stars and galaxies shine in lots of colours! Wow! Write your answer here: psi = 1.67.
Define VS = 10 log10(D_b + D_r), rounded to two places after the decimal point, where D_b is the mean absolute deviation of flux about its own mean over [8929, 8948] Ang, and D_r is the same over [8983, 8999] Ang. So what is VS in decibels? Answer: -3.31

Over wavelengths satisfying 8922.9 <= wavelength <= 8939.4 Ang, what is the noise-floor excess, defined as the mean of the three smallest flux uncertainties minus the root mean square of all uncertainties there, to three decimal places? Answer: -0.165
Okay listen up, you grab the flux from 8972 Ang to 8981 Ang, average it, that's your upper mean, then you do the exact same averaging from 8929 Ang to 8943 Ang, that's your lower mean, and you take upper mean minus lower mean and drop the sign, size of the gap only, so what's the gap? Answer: 0.01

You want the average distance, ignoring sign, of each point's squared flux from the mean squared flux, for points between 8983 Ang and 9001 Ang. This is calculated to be 0.90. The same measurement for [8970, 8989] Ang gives 0.56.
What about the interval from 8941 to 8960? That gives 0.72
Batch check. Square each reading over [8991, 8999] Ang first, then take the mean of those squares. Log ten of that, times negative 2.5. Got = -1.12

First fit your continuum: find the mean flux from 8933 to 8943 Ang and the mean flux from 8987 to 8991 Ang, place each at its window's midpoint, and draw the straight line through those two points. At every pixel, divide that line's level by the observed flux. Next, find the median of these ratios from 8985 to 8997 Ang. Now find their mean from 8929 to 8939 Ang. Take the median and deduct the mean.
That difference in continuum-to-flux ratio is 0.24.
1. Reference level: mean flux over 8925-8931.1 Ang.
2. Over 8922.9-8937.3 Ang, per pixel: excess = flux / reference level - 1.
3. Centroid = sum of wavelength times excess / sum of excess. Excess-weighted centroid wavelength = 8933.1 Ang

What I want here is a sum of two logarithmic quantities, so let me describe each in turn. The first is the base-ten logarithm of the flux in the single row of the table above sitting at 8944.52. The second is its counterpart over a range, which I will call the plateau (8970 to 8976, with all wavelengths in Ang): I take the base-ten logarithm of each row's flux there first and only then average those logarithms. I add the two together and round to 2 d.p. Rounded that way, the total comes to 0.46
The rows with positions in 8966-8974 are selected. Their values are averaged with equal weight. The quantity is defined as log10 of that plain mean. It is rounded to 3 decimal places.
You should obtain 0.197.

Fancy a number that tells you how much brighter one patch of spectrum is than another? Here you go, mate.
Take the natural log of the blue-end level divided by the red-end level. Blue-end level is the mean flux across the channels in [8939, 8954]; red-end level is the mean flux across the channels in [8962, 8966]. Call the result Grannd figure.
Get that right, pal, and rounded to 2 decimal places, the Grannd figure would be -0.13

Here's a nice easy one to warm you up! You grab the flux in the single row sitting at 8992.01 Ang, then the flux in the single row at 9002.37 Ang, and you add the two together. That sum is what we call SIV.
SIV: 3.3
